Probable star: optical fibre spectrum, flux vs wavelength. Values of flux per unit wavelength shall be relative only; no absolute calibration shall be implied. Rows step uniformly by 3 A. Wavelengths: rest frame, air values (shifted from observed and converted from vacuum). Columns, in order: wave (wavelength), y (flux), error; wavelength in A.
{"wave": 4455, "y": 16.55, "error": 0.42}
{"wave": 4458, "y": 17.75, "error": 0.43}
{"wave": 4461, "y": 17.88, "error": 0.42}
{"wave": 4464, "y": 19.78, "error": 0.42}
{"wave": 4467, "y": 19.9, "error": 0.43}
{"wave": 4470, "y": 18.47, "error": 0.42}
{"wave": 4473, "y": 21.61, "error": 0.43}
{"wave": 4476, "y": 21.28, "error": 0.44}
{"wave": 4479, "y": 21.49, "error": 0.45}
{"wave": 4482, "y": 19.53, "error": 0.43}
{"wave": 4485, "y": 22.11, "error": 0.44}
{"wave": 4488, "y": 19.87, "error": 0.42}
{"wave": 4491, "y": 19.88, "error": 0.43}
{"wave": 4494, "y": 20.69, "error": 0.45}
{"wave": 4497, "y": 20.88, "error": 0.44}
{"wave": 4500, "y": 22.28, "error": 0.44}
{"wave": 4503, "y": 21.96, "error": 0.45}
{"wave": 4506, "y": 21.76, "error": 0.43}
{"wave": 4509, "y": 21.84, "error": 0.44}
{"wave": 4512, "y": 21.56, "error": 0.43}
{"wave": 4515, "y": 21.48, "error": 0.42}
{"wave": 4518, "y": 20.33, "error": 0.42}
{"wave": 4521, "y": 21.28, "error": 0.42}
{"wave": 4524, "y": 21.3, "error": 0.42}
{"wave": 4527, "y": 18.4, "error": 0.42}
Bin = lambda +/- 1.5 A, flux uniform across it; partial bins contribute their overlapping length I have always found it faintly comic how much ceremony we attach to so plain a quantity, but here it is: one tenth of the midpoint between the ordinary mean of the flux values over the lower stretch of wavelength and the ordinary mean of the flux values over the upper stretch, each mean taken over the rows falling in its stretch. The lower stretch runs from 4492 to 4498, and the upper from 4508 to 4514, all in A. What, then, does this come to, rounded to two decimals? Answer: 2.12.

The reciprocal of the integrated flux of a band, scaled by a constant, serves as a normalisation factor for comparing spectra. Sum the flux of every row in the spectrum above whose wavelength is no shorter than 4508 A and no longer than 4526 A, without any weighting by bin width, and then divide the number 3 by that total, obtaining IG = 0.023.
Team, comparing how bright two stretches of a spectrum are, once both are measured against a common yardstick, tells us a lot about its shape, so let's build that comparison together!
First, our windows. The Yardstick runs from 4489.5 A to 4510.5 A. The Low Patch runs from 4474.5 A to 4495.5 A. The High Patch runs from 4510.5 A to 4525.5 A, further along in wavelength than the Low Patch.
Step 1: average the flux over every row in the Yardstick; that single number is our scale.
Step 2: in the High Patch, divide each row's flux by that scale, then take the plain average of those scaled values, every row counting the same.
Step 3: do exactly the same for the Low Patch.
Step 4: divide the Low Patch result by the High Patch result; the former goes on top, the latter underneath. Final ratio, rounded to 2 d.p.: 0.98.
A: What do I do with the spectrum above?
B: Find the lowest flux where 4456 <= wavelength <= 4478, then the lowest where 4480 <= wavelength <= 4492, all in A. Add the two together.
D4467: 37.3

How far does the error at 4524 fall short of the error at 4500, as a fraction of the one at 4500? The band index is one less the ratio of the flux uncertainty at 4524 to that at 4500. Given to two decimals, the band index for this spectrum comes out 0.05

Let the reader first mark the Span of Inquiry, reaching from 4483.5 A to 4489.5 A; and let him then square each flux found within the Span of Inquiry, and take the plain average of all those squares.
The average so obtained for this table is 442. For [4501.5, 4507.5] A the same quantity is 478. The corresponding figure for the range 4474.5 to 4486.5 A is 446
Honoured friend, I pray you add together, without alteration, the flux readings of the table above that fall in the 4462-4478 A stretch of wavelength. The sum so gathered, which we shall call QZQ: 101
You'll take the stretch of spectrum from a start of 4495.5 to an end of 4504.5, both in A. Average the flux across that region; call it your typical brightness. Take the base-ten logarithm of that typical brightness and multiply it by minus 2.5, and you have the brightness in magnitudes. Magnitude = -3.34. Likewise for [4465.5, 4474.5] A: -3.25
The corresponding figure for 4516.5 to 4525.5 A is -3.30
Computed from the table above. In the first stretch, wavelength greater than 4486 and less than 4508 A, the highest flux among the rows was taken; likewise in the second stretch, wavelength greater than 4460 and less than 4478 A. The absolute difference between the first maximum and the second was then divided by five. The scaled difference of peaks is 0.134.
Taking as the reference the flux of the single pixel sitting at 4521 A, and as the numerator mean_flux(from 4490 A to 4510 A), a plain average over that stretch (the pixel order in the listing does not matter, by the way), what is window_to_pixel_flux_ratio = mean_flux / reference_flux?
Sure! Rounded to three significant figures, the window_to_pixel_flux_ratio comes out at 1.00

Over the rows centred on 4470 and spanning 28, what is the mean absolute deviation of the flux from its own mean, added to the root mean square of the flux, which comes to 21.0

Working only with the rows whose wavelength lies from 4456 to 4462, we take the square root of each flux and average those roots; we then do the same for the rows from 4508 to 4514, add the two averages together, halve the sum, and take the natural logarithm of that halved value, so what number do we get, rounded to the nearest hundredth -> 1.49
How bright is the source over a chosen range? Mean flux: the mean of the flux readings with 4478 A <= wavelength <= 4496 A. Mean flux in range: 20.6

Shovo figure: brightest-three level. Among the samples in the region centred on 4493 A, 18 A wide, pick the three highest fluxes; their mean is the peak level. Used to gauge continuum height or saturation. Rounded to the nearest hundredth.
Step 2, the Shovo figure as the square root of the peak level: 4.66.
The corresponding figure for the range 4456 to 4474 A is 4.52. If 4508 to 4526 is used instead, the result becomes 4.65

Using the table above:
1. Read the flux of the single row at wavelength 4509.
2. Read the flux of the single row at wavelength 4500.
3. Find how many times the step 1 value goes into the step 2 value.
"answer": 1.020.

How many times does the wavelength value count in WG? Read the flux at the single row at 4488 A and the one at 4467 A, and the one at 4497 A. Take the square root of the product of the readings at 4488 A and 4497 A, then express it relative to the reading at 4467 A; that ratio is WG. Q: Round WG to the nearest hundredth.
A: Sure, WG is 1.02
